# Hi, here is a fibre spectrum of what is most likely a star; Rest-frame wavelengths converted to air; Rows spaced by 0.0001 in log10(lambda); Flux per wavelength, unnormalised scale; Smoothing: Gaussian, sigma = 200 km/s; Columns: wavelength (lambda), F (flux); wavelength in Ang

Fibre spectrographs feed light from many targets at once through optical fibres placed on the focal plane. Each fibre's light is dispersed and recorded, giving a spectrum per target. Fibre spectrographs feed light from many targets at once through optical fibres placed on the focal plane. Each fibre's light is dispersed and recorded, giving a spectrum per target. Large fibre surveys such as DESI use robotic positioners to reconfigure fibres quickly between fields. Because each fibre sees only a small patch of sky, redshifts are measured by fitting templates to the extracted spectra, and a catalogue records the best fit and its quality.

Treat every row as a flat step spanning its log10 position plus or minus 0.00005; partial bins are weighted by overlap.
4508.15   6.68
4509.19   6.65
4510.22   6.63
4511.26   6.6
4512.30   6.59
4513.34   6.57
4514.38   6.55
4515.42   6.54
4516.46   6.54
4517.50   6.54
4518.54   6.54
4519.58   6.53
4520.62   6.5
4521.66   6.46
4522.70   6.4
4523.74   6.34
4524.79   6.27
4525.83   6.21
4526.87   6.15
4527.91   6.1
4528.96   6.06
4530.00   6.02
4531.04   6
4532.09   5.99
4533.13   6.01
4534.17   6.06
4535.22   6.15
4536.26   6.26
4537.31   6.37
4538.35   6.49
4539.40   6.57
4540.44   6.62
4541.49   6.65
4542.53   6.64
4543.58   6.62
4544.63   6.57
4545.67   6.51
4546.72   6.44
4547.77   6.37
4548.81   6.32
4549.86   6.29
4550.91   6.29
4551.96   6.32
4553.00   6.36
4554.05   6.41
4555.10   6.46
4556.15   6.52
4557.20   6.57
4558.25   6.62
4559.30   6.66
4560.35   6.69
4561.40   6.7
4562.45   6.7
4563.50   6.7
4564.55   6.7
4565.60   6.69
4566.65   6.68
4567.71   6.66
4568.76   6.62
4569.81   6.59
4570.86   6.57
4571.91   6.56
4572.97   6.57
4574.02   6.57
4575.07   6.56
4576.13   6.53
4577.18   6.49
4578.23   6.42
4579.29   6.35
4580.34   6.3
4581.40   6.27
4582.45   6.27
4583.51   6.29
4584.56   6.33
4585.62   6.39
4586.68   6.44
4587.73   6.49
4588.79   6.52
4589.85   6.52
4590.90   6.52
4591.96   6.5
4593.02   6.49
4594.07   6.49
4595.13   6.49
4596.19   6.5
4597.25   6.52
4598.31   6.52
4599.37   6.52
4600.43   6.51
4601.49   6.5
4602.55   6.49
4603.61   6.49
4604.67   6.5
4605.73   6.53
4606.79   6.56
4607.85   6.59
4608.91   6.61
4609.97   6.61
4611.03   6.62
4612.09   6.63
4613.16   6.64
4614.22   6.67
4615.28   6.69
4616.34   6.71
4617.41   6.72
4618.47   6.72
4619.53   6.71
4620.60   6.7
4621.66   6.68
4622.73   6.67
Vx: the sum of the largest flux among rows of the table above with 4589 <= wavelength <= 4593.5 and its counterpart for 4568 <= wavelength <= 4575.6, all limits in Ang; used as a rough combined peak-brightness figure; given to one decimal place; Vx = 13.1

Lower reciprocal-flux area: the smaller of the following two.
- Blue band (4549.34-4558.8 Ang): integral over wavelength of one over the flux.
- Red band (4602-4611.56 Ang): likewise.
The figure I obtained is 1.46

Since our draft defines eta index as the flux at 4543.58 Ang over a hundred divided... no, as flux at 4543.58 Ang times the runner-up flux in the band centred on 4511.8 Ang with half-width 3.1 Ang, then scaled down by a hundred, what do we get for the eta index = 0.439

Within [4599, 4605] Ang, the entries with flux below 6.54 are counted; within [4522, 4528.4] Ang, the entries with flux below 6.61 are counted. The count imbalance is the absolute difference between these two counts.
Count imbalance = 0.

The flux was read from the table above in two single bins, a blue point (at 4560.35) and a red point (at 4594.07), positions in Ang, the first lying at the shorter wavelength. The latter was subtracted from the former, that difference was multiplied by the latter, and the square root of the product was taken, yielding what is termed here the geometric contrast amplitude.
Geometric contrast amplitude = 1.1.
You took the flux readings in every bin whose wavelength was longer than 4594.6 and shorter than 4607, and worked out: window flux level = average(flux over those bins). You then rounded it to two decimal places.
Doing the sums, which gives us 6.51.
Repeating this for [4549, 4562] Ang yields 6.49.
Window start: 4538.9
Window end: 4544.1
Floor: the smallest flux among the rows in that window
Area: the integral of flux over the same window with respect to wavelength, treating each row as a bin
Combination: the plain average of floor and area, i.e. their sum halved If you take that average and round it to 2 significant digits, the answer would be 21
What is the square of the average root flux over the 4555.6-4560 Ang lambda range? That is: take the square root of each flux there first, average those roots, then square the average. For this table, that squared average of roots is 6.59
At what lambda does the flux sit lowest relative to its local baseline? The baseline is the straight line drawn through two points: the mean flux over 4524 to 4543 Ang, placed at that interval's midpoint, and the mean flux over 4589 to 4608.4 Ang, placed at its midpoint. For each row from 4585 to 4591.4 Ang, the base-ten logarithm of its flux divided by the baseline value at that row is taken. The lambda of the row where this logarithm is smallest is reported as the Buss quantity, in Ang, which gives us 4585.62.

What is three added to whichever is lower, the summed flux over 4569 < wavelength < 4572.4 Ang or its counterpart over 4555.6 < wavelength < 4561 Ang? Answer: 23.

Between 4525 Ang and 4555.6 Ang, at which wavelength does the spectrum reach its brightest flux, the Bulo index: 4541.49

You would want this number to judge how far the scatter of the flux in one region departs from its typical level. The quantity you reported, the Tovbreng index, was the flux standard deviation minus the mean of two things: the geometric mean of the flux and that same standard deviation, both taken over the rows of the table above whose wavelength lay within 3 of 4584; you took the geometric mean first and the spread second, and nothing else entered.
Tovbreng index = -3.13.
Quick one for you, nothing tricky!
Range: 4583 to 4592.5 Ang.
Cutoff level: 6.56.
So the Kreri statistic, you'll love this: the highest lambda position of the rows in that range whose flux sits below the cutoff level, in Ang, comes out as 4591.96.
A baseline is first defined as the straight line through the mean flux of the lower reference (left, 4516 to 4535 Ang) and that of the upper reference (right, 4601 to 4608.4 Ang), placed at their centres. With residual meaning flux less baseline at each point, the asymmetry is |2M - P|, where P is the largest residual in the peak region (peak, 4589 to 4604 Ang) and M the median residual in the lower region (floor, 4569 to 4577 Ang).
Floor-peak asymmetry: 0.25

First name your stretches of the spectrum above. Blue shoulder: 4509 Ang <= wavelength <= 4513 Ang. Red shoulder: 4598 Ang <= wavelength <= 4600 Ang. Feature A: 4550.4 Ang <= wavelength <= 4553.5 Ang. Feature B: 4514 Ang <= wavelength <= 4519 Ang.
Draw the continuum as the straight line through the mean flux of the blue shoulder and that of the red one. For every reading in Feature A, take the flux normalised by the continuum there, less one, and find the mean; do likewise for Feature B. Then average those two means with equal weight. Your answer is -0.024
